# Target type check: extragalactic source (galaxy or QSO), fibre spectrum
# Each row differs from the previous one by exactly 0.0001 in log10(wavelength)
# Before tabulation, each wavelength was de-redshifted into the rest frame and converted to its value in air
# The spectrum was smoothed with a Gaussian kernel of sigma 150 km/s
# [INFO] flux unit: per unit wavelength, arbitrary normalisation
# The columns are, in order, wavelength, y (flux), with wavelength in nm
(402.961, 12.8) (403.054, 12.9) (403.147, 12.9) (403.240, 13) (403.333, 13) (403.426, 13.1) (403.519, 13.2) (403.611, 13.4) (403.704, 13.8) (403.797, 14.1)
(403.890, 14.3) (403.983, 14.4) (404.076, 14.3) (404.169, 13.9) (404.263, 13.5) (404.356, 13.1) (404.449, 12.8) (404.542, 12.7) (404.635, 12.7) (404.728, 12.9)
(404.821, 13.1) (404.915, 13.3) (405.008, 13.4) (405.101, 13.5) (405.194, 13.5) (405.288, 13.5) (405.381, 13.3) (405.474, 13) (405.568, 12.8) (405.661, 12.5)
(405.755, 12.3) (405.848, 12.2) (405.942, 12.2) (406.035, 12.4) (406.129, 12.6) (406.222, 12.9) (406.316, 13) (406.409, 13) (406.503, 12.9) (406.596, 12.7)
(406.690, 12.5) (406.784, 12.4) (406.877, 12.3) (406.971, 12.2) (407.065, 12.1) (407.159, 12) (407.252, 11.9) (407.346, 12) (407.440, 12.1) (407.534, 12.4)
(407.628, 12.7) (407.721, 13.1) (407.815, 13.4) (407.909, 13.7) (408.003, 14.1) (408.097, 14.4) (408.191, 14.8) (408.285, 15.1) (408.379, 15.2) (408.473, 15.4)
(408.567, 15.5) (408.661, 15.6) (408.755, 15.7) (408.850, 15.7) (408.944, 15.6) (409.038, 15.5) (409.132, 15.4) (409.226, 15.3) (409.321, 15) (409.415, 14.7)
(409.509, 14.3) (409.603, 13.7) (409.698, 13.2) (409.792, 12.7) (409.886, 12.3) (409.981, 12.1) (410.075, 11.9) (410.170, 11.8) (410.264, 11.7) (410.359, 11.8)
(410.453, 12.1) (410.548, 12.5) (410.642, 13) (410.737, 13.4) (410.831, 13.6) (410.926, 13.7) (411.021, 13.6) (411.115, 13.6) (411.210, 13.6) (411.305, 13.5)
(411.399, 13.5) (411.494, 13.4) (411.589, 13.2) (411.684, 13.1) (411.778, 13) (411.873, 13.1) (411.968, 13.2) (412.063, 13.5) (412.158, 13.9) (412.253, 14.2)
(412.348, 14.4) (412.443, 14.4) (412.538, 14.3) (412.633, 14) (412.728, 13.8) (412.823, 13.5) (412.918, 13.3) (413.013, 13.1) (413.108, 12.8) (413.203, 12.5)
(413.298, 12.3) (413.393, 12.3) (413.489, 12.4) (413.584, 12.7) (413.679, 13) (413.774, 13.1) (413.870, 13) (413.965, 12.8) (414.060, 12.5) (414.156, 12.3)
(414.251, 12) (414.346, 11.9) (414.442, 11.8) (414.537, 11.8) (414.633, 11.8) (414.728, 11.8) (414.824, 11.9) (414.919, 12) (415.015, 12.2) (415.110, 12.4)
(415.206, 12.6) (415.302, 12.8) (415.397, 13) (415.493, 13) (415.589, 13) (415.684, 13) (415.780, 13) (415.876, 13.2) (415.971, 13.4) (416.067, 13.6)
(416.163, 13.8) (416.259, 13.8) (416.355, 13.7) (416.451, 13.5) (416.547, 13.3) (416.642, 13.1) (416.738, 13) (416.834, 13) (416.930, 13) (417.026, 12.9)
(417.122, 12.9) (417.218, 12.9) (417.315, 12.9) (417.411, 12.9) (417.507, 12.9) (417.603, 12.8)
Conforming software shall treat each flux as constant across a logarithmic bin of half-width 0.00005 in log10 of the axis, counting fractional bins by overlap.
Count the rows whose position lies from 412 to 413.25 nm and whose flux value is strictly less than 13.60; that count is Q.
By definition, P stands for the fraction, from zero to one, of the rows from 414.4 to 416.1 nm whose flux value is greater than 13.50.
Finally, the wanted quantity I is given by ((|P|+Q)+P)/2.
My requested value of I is 3.1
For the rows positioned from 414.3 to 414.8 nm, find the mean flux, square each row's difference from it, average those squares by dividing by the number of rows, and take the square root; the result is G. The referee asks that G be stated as 0.04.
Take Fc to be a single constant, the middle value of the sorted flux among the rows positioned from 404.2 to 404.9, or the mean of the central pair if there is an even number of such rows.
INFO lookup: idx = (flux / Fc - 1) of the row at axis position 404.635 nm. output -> -0.016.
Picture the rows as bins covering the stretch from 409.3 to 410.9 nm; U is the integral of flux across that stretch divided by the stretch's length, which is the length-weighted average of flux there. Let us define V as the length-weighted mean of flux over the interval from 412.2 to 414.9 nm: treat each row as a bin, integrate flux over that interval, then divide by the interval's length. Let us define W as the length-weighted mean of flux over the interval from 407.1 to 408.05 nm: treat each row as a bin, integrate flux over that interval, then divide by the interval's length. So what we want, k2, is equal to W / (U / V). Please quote 12.7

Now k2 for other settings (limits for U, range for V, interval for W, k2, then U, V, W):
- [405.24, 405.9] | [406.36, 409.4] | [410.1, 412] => 14.1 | 12.8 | 13.8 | 13.00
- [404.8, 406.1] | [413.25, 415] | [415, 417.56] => 12.5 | 12.9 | 12.3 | 13.08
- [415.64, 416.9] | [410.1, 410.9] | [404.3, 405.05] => 12.2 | 13.3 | 12.5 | 13.01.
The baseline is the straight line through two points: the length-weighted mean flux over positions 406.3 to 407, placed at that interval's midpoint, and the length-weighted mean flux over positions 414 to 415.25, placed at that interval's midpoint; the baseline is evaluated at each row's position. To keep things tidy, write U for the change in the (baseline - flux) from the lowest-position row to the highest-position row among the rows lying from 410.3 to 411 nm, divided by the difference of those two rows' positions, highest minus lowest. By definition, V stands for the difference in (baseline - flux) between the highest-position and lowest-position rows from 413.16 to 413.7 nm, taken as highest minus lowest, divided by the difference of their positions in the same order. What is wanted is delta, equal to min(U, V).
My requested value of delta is -3.4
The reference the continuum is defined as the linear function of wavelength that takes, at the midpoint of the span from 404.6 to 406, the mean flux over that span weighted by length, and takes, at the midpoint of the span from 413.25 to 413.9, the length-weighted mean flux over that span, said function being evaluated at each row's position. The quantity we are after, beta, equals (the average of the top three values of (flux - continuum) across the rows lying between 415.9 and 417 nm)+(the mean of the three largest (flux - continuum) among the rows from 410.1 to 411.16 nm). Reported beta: 2.1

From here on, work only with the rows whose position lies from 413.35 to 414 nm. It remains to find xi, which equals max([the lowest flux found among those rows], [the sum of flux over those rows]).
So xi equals 89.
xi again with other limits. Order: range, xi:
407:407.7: 85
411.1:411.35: 41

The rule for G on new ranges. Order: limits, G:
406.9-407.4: 0.10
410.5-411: 0.44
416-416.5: 0.12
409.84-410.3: 0.22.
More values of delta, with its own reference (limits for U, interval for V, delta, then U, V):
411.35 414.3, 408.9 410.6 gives 0.5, 0.5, 1.9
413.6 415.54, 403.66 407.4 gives -0.1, -0.1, 0.4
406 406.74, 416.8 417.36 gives -0.2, -0.2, 0.1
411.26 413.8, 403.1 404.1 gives -1.6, 0.1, -1.6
